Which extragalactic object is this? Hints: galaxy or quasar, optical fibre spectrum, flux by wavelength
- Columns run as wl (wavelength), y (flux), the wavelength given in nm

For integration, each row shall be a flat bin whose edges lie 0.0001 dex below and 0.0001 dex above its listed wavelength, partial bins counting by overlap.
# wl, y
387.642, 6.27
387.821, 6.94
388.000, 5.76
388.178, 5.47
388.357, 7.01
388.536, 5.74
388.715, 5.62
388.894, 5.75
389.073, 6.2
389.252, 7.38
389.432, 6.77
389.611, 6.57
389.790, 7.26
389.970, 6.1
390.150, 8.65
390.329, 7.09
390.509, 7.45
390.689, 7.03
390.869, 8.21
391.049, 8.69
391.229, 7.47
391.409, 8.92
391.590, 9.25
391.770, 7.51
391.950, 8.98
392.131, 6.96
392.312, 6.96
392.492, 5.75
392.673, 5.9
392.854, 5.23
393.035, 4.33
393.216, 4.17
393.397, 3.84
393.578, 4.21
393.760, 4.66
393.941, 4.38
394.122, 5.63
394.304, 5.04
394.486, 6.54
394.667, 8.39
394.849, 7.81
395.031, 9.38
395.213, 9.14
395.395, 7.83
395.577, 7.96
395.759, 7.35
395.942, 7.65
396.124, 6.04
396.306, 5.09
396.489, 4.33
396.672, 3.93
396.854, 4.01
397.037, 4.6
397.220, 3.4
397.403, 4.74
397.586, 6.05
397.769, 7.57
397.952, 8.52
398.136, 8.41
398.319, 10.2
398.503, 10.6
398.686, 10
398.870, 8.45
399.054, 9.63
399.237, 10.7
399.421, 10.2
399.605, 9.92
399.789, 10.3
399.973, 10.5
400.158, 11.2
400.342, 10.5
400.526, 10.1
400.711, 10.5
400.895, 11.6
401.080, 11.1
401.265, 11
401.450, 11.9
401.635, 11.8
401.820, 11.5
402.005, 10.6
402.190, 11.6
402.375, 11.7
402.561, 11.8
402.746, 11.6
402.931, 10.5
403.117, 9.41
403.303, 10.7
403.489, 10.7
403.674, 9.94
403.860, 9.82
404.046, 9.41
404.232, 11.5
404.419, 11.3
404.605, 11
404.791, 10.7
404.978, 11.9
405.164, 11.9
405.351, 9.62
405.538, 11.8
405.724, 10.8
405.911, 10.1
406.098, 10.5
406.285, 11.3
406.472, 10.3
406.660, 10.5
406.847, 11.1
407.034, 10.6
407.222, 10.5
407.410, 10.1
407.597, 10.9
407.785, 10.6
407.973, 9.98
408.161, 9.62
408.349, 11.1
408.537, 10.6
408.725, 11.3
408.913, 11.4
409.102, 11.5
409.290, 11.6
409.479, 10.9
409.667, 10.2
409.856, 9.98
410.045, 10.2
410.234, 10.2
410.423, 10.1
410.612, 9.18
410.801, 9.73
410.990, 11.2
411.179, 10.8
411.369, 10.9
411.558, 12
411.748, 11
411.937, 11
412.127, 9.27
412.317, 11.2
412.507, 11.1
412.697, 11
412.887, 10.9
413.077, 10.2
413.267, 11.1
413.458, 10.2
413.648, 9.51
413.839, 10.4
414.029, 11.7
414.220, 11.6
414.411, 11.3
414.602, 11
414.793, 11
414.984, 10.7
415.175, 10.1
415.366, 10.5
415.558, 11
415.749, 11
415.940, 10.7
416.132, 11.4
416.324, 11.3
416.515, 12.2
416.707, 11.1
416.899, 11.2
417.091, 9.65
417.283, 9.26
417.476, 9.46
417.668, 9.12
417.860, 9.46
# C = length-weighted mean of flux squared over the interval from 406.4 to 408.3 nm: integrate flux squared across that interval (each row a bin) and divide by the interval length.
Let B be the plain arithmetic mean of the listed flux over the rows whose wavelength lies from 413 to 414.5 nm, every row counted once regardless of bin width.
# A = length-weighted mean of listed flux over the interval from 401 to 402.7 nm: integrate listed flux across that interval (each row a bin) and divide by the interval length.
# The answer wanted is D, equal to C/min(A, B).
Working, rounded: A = 11.4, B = 10.8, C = 109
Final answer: 10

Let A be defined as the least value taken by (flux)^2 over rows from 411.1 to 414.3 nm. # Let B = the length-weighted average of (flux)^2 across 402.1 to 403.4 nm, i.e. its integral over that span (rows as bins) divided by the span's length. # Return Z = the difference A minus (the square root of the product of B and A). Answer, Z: -16.7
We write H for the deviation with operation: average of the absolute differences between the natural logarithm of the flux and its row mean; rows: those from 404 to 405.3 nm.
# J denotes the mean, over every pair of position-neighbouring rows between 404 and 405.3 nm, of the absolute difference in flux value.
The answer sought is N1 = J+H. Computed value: 0.74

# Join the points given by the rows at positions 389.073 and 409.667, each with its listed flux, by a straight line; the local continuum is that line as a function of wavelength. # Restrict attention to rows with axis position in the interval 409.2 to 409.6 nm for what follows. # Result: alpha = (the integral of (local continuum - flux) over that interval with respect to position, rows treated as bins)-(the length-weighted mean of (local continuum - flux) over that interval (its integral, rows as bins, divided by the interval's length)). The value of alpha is 0.62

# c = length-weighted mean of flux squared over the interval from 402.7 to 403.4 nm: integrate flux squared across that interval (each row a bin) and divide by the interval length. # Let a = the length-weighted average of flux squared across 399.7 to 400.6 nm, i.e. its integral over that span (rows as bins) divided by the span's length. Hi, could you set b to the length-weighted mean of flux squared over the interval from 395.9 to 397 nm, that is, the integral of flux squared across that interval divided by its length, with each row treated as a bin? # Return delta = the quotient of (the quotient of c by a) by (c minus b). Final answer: 0.012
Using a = 111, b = 27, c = 110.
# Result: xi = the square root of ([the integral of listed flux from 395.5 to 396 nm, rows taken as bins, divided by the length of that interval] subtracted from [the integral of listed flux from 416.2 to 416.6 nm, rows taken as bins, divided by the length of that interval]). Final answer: 2.0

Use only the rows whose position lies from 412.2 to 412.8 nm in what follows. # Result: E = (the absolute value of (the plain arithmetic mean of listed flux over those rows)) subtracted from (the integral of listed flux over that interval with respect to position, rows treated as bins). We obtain -4.5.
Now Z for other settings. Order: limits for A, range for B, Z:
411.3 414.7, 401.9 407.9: -14.2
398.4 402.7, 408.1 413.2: -19.1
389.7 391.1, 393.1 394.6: 7.0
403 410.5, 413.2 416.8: -14.5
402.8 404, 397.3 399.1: 8.1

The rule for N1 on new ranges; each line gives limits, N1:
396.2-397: 0.50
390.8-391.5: 1.11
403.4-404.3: 0.91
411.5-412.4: 1.23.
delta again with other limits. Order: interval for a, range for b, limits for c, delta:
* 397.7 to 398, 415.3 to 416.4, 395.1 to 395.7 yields -0.021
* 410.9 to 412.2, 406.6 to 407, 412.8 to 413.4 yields -0.424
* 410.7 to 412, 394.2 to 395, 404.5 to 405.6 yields 0.014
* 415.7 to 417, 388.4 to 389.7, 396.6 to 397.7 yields -0.009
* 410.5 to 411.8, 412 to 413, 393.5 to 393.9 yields -0.002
